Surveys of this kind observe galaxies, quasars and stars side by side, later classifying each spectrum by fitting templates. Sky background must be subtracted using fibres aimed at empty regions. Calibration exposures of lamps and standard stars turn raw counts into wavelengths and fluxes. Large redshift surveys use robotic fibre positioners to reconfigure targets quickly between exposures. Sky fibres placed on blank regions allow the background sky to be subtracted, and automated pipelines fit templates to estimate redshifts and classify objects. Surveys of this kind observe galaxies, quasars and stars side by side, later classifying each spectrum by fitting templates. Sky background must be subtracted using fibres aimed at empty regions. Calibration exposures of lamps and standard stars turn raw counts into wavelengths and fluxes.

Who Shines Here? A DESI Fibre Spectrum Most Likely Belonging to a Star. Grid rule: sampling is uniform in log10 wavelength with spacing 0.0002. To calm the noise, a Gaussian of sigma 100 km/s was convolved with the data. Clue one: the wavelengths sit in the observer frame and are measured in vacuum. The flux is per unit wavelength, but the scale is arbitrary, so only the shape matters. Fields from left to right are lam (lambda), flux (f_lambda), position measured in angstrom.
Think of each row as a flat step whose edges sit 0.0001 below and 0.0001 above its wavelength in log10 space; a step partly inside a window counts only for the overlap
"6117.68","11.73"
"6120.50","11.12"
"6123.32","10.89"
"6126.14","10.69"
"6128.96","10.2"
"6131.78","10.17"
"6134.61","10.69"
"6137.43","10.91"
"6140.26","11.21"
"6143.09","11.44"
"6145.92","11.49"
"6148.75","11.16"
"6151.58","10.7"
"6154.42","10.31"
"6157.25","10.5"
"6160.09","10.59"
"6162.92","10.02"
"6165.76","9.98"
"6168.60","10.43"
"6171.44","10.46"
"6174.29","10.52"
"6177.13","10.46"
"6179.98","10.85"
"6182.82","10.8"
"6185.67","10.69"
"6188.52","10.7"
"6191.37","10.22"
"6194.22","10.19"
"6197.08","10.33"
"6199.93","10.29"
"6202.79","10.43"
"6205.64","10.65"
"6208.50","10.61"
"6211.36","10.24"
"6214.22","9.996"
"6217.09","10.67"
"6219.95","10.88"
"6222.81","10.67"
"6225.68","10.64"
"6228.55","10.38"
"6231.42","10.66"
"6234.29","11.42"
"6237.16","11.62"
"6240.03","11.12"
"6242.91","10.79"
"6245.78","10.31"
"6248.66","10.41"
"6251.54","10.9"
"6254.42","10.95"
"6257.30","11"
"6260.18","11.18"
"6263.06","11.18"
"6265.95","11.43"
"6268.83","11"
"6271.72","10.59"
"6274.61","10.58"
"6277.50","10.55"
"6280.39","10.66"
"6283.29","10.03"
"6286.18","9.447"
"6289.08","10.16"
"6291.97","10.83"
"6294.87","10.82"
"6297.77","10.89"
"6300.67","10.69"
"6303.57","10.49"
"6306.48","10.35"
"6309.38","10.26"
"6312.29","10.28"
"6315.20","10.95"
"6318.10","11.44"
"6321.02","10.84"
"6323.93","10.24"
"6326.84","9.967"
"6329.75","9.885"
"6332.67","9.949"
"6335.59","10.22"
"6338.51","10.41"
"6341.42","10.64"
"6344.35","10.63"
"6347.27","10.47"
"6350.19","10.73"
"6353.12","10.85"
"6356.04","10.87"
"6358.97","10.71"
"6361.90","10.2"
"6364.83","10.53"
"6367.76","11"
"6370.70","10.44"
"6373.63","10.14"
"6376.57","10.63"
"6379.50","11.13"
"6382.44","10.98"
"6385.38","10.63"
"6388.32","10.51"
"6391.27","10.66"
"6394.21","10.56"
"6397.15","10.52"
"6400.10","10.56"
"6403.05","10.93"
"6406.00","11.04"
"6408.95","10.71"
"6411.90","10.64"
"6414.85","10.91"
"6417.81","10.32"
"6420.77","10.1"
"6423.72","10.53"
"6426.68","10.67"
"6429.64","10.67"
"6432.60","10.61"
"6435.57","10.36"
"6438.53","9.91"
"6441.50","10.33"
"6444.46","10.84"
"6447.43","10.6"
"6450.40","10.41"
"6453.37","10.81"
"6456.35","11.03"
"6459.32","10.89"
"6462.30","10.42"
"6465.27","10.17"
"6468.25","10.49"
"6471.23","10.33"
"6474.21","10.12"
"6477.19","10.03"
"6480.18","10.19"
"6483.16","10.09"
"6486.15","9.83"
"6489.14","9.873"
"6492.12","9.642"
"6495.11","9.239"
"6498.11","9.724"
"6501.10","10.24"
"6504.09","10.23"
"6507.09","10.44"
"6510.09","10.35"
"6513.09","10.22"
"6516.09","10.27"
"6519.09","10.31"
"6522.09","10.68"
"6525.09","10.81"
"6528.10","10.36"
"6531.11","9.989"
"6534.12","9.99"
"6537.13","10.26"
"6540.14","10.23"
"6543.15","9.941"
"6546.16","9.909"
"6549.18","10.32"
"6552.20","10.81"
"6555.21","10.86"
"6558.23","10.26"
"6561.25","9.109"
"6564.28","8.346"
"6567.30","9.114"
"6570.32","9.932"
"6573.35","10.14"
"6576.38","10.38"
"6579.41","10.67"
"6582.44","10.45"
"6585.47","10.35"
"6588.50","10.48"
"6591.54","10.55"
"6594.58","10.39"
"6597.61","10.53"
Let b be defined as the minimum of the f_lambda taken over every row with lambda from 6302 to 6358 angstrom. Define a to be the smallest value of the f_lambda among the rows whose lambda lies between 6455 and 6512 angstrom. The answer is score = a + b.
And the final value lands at 19.1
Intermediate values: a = 9.239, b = 9.885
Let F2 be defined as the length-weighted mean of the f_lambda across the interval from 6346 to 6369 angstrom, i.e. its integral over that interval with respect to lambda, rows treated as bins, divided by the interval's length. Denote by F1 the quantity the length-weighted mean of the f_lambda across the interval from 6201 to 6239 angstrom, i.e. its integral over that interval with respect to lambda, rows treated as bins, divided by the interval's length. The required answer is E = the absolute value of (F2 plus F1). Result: 21.4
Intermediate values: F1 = 10.7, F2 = 10.7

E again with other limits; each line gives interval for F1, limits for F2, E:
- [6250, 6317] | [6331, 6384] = 21.2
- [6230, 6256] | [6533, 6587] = 21.0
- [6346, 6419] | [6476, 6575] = 20.7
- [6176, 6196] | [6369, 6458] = 21.2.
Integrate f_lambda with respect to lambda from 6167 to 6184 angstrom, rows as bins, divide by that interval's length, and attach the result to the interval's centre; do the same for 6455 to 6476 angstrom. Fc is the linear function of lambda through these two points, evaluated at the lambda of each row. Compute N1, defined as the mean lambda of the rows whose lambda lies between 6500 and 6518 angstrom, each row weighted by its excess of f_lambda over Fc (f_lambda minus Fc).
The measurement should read 6508.5 angstrom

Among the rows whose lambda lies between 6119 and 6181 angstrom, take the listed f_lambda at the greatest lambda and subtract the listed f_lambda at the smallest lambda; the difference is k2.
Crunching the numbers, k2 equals -0.3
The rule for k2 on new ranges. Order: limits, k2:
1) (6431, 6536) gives -0.6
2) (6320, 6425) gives -0.3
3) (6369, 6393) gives 0.2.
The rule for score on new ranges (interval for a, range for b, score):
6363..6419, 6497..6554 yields 19.9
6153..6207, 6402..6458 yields 19.9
